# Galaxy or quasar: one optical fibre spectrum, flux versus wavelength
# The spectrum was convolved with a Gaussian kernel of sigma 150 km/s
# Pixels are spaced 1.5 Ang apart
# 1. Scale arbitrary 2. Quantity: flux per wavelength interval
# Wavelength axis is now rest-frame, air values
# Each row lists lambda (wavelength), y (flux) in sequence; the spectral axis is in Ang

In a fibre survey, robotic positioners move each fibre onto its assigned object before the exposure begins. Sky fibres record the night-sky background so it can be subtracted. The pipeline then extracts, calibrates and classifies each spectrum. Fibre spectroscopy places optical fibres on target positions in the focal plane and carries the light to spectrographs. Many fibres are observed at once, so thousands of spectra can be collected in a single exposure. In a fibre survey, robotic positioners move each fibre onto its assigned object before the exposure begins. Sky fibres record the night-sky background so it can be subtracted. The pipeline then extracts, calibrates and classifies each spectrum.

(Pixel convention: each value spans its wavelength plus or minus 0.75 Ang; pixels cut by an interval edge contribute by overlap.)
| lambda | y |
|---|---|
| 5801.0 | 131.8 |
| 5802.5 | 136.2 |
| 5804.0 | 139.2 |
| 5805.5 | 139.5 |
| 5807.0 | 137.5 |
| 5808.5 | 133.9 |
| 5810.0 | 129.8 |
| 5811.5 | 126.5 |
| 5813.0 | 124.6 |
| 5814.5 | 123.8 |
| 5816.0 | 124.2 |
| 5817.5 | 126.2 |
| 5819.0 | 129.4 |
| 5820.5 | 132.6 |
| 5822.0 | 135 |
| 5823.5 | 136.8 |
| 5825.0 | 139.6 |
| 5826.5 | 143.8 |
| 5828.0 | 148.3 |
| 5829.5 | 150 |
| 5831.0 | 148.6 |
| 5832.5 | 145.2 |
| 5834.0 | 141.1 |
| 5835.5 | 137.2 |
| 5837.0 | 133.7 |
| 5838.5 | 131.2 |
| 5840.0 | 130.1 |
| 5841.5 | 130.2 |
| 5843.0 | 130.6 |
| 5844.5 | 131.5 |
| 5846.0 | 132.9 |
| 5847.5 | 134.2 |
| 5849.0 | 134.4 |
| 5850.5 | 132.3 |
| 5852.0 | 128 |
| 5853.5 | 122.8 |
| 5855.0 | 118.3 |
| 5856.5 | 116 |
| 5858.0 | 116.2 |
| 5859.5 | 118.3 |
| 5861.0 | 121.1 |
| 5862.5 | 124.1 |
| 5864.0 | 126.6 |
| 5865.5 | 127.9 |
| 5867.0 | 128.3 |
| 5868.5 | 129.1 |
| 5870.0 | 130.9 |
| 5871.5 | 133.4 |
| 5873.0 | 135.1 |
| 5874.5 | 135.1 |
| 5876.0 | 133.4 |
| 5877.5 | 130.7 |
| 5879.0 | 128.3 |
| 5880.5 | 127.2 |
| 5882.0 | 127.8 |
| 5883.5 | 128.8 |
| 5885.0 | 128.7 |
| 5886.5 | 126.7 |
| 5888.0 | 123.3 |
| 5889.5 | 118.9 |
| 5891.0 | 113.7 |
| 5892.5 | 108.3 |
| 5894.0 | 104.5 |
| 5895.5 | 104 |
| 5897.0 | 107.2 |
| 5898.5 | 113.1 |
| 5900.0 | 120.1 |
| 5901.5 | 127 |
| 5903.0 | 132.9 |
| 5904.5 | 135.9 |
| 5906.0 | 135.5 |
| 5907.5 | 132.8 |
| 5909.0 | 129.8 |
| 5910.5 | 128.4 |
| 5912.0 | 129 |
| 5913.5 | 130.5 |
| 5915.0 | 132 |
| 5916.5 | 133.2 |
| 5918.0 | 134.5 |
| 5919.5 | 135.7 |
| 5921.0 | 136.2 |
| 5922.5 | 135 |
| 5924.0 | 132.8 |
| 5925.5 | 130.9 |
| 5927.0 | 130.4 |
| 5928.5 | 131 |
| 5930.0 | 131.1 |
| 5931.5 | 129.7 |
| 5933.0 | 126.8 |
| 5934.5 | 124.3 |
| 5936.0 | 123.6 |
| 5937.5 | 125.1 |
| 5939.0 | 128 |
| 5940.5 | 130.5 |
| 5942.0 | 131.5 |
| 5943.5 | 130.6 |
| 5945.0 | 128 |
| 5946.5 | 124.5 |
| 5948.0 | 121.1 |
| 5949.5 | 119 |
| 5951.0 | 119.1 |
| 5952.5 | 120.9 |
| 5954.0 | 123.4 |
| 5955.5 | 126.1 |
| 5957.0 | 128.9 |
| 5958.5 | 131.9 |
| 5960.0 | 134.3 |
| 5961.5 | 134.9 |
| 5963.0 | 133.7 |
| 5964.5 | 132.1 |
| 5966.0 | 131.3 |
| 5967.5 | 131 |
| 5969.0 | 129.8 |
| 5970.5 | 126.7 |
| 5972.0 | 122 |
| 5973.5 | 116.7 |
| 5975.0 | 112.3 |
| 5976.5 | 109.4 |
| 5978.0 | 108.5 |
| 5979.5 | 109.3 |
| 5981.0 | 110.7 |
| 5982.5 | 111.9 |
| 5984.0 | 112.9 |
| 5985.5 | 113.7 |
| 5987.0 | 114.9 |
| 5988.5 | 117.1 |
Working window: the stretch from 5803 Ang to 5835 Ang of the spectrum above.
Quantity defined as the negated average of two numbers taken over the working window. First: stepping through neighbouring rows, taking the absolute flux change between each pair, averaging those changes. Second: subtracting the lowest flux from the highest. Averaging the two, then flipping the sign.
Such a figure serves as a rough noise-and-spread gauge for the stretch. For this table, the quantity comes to -14.4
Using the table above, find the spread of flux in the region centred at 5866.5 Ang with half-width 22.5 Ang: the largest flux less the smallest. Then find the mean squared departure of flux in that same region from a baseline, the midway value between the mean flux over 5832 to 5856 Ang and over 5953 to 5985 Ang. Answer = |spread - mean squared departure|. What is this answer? 11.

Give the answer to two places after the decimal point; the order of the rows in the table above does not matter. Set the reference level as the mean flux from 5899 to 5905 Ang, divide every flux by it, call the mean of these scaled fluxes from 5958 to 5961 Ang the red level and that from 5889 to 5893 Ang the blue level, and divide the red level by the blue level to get 1.17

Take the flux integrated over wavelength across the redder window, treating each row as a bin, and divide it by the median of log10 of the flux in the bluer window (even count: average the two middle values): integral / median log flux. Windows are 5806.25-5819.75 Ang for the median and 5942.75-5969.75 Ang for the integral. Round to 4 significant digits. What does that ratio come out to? 1642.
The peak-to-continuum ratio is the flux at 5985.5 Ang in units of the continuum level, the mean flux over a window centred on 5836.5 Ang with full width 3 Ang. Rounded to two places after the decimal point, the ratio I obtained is 0.84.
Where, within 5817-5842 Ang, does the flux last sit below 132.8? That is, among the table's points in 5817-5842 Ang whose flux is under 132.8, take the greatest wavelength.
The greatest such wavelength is 5841.5 Ang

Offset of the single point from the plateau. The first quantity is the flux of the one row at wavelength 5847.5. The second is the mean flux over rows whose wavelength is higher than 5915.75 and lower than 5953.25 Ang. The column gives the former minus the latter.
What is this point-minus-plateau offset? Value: 5.7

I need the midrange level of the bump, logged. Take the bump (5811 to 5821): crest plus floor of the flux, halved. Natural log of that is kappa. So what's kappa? 4.85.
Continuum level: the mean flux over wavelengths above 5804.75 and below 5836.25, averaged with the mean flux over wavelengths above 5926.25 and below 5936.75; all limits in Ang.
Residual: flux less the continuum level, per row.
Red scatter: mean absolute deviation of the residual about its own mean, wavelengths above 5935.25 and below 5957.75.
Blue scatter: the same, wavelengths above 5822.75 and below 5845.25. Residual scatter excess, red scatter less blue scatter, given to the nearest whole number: -3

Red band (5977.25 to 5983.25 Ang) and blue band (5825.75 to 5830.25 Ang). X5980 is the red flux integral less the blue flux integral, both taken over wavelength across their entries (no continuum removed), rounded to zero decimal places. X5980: -3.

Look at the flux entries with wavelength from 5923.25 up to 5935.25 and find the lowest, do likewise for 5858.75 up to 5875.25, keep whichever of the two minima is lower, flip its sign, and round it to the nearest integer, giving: -118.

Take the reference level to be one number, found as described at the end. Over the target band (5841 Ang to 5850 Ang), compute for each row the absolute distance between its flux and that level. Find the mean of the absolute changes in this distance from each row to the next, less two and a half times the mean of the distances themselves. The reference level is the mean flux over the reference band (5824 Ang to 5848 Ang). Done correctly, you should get -13.4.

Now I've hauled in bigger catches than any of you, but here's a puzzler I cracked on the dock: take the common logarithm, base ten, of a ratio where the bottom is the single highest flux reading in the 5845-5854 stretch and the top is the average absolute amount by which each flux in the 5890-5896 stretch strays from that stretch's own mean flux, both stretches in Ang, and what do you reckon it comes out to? -1.60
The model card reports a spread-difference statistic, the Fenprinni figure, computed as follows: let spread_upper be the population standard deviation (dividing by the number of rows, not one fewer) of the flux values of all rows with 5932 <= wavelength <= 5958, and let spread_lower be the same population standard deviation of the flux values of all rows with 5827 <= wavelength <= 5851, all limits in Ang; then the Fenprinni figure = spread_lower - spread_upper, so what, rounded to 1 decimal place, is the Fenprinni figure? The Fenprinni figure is 3.2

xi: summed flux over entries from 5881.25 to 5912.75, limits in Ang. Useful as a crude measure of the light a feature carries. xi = 2576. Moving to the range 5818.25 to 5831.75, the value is 1264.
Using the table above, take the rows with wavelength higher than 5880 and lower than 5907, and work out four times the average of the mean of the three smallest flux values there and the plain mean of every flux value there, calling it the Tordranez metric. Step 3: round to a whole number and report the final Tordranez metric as 453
